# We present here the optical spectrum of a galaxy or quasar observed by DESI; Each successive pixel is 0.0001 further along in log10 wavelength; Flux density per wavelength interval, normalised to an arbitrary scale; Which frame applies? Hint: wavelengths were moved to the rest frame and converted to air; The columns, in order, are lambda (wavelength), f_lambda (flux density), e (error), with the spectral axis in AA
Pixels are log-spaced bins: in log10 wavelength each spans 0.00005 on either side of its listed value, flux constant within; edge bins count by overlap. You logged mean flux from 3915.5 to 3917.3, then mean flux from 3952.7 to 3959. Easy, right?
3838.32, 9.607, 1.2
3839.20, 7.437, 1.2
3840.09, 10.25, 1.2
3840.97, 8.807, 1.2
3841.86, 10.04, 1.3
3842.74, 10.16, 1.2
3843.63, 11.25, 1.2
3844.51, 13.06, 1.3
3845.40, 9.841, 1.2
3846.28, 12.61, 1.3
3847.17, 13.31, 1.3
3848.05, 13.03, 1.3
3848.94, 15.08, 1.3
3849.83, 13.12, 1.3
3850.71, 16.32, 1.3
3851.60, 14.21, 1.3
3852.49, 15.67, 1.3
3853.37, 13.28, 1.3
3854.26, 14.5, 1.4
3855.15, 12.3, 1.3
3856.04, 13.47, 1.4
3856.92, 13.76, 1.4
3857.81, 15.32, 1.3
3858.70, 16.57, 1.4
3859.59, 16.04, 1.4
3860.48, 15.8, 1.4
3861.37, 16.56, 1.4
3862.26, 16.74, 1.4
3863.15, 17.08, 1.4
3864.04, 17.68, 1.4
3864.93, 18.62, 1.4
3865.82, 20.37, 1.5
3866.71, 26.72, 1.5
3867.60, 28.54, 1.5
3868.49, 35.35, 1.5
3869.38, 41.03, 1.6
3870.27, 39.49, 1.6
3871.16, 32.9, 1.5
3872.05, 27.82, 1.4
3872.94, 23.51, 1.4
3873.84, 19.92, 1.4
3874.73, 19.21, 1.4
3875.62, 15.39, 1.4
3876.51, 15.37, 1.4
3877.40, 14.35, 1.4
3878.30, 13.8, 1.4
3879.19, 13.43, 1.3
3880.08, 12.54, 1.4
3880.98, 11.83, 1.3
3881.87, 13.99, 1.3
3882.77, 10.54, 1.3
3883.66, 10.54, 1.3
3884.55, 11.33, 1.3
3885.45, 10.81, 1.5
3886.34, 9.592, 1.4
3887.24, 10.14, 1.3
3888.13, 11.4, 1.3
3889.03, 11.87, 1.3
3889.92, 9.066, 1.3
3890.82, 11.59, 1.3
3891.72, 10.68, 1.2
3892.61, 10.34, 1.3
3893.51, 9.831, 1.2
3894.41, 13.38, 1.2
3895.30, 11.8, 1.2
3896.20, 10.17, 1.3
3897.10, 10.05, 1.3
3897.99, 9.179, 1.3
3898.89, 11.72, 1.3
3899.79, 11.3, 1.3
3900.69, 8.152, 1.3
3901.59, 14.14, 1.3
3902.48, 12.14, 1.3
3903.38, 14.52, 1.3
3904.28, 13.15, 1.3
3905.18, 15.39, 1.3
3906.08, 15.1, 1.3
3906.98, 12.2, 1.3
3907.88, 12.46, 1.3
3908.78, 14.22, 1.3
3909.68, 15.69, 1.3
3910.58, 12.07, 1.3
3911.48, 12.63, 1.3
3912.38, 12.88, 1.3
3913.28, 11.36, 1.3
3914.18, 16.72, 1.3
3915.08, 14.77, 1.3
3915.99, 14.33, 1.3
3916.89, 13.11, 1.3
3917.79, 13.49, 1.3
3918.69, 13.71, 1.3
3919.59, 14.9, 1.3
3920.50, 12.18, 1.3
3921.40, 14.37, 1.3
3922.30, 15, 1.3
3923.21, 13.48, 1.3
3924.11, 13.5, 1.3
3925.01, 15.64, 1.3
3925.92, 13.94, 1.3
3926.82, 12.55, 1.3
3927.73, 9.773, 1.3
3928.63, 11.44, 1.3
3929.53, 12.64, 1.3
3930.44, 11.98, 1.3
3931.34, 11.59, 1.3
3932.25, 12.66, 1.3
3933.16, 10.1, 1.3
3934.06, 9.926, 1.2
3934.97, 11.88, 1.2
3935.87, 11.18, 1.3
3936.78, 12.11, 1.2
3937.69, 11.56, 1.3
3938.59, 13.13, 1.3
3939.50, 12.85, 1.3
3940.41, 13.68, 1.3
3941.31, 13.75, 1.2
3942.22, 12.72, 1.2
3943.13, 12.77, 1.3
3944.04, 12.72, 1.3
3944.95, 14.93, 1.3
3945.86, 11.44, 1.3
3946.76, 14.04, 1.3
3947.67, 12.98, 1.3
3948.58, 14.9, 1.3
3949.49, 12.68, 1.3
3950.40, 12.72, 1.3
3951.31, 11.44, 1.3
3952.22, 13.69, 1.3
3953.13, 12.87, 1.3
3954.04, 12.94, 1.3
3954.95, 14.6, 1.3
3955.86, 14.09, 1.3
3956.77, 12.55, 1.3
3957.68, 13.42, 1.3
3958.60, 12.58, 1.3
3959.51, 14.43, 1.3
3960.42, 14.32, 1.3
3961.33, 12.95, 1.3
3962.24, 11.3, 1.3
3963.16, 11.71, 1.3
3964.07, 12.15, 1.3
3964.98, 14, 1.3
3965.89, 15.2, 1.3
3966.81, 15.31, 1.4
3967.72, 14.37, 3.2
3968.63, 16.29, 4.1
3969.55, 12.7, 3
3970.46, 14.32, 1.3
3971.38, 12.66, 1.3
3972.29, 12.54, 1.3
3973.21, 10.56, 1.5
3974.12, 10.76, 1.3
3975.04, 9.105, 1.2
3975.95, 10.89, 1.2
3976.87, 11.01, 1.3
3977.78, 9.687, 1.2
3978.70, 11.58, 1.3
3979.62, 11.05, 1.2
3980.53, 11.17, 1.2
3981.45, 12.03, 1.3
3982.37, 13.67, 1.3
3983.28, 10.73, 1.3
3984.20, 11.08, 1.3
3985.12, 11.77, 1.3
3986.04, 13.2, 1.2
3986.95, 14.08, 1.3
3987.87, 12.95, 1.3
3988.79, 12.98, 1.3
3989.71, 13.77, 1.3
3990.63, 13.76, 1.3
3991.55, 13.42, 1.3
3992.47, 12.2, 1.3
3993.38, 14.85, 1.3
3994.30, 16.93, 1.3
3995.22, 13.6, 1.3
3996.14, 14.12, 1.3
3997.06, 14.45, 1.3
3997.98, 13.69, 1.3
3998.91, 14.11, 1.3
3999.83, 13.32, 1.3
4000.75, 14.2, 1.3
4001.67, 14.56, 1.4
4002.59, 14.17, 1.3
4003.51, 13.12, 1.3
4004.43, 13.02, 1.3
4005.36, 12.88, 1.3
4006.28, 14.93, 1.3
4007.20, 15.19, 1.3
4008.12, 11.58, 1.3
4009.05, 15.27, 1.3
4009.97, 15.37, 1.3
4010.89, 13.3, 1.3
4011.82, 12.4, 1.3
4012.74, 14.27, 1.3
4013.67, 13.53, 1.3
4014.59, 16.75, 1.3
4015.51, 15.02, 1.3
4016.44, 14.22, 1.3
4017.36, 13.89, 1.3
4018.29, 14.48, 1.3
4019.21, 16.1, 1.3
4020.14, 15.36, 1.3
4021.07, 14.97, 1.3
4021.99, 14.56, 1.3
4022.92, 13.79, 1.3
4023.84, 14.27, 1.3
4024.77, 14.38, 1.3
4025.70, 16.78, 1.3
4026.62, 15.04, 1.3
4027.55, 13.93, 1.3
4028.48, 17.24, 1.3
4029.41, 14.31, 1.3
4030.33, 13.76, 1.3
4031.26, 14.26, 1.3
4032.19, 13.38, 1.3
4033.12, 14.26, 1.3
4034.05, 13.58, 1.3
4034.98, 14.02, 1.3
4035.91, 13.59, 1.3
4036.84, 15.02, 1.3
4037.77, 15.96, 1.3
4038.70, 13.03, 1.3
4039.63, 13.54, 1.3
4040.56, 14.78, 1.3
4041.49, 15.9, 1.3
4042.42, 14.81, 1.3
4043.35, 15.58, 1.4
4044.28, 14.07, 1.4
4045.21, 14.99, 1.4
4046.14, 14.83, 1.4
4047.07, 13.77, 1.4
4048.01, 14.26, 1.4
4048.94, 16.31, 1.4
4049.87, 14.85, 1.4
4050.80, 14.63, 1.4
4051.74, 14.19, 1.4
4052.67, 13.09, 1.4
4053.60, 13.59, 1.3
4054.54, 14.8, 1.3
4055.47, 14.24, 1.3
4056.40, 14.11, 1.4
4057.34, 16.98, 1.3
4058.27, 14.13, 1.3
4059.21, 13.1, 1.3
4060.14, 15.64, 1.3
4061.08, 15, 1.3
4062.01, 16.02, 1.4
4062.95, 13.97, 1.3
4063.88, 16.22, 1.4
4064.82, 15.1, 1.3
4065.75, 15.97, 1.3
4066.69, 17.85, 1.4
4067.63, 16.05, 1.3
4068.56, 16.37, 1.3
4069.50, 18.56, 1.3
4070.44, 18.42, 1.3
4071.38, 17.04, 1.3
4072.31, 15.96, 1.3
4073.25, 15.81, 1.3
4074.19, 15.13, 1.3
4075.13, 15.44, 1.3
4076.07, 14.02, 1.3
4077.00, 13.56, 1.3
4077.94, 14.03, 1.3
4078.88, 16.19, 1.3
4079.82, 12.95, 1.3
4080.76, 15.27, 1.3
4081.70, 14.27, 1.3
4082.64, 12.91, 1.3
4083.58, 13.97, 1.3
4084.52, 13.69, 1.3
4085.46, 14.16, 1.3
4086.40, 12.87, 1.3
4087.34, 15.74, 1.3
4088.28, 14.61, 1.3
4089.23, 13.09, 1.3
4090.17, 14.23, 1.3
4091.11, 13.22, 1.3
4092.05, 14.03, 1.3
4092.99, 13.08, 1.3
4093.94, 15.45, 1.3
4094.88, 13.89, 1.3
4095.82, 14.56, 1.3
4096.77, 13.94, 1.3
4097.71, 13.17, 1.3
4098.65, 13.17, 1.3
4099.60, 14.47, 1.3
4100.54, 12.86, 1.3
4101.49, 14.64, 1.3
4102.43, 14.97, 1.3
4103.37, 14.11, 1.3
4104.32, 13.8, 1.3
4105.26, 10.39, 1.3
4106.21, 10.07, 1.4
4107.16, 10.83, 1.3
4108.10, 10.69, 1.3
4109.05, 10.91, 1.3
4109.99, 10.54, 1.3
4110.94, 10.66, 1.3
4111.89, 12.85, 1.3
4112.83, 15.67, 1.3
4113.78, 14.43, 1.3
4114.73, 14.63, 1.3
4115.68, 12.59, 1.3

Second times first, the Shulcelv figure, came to 182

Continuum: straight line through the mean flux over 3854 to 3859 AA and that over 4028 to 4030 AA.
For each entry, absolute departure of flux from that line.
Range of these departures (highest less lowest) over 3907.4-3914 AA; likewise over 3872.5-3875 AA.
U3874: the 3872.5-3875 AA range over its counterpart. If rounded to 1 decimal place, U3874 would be 1.5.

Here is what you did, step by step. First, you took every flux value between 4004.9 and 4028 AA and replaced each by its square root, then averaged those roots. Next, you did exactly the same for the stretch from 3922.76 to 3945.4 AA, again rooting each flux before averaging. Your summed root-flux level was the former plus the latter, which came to 7.33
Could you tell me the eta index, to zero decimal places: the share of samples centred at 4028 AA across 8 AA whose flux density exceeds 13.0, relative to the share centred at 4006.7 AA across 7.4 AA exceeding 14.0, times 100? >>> 200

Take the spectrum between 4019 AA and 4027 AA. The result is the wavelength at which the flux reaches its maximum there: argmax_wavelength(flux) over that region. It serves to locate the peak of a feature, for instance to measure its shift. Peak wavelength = 4025.70 AA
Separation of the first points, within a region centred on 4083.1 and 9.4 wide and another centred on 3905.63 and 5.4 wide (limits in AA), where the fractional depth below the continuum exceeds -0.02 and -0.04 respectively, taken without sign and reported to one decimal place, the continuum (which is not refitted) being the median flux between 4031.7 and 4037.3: 175.5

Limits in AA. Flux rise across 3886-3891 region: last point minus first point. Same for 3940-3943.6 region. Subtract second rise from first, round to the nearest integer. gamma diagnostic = 3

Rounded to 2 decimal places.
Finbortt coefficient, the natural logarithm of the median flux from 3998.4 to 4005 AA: 2.65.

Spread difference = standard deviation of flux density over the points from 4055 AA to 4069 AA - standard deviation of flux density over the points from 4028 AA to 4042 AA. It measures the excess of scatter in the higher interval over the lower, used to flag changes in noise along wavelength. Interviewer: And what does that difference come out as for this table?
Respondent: 0.1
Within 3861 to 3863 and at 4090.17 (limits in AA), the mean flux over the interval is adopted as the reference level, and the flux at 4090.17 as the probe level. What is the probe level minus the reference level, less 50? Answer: -52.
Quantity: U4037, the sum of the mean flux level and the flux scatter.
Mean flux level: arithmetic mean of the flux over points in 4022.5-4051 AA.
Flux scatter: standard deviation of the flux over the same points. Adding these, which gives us 15.6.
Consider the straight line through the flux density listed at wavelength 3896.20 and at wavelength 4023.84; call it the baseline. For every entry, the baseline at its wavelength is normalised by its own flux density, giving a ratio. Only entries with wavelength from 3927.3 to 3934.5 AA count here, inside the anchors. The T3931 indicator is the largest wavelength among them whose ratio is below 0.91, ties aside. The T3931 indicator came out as 3932.25 AA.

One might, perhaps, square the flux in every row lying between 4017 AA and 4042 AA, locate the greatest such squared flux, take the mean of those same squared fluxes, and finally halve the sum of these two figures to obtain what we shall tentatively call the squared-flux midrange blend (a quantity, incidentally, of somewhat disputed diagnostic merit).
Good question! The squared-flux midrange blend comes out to 256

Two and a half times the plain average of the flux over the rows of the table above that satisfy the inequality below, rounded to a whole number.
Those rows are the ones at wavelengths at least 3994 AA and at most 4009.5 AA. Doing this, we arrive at 35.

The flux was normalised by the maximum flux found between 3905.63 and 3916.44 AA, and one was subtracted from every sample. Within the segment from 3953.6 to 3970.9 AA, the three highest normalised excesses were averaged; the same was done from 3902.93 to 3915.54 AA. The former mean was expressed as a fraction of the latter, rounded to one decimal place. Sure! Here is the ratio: 1.4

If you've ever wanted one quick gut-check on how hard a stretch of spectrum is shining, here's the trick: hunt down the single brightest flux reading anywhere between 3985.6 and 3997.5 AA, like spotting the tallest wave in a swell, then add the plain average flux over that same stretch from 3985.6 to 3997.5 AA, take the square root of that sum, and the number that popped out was 5.55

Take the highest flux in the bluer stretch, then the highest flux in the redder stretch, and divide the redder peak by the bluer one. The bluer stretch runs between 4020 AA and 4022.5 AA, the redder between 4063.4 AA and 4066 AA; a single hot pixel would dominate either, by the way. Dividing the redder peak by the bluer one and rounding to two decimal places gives 1.06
